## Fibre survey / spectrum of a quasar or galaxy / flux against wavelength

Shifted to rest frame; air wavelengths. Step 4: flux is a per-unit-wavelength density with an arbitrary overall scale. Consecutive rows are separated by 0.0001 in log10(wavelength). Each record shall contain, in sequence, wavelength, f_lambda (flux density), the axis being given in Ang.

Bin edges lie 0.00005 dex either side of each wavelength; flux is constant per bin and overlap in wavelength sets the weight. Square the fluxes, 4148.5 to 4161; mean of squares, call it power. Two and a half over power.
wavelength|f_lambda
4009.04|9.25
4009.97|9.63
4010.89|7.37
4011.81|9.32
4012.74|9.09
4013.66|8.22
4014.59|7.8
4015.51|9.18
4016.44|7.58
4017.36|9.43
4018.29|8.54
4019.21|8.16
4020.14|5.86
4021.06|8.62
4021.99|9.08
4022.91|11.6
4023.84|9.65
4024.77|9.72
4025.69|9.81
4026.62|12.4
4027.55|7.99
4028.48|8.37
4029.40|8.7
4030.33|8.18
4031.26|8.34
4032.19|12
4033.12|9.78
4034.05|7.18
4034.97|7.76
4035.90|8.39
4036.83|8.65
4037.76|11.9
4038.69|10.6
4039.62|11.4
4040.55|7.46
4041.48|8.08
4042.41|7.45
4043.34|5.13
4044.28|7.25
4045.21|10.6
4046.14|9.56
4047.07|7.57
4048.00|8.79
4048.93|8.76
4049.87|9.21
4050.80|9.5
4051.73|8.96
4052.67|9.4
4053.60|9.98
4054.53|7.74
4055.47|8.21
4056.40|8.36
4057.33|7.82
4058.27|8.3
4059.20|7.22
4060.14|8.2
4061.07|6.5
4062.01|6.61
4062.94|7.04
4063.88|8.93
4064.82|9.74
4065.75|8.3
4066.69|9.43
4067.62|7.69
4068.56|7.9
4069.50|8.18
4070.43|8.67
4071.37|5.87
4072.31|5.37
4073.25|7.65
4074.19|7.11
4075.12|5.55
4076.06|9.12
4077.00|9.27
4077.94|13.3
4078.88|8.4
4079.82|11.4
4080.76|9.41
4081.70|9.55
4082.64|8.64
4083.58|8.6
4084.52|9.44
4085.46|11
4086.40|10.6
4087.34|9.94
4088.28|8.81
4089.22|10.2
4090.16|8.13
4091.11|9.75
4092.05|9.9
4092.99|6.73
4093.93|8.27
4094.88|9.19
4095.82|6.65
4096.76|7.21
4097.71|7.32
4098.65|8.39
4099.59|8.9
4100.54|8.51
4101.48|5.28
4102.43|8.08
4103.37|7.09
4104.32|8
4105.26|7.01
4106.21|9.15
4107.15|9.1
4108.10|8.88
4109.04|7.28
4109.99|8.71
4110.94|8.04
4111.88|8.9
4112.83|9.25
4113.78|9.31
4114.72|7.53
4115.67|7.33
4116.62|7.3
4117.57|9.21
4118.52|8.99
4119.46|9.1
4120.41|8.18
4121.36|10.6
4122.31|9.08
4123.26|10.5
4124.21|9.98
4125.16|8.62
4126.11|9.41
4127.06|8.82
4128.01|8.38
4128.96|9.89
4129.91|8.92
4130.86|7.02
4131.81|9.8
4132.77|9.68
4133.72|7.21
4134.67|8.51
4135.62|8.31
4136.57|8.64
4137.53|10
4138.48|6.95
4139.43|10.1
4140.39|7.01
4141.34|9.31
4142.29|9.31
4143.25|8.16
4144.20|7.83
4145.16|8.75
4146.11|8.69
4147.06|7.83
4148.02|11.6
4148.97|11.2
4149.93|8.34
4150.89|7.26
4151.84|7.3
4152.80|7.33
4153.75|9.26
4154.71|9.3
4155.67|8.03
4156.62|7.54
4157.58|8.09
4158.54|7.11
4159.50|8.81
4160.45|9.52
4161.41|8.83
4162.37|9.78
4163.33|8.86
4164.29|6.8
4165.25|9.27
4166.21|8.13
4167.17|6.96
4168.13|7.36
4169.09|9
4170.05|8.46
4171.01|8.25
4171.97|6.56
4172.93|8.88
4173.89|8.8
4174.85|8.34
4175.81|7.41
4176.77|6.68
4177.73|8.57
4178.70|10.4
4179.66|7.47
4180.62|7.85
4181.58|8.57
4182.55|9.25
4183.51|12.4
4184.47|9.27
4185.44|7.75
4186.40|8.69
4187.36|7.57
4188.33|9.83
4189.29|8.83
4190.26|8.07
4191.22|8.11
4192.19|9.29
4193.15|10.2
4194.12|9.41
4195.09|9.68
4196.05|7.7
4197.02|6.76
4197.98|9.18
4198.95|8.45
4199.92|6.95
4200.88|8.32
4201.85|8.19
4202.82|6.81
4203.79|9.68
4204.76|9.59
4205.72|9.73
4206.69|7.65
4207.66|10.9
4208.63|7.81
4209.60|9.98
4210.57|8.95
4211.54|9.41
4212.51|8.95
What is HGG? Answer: 0.0349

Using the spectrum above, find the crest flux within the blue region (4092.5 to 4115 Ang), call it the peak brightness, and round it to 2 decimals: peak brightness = 9.31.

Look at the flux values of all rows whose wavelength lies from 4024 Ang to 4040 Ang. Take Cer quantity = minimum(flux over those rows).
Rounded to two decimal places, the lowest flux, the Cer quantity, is 7.18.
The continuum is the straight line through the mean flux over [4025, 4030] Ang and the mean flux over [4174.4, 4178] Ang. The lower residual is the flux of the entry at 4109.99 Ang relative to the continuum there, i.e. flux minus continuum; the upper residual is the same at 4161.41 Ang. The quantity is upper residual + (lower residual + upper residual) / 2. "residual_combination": 1.5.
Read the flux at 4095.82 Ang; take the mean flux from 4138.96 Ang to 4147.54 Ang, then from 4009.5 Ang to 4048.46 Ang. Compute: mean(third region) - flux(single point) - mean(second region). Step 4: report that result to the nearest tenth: -6.3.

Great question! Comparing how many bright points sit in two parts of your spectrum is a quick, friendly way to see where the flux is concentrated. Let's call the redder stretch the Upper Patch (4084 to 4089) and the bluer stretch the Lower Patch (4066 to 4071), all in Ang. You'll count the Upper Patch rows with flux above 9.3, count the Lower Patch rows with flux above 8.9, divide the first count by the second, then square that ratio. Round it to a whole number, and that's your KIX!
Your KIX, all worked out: 16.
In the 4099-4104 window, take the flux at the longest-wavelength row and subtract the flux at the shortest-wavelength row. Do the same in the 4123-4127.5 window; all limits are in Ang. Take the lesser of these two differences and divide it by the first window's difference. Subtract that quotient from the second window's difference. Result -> -2.7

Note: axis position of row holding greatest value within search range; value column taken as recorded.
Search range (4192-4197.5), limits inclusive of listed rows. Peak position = 4193.15 Ang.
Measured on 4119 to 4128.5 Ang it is 4121.36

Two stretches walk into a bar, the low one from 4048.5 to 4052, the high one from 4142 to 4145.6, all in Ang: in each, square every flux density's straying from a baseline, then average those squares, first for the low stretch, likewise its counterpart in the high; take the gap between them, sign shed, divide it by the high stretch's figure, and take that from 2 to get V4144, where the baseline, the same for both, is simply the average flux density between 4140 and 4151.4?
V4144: 1.5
